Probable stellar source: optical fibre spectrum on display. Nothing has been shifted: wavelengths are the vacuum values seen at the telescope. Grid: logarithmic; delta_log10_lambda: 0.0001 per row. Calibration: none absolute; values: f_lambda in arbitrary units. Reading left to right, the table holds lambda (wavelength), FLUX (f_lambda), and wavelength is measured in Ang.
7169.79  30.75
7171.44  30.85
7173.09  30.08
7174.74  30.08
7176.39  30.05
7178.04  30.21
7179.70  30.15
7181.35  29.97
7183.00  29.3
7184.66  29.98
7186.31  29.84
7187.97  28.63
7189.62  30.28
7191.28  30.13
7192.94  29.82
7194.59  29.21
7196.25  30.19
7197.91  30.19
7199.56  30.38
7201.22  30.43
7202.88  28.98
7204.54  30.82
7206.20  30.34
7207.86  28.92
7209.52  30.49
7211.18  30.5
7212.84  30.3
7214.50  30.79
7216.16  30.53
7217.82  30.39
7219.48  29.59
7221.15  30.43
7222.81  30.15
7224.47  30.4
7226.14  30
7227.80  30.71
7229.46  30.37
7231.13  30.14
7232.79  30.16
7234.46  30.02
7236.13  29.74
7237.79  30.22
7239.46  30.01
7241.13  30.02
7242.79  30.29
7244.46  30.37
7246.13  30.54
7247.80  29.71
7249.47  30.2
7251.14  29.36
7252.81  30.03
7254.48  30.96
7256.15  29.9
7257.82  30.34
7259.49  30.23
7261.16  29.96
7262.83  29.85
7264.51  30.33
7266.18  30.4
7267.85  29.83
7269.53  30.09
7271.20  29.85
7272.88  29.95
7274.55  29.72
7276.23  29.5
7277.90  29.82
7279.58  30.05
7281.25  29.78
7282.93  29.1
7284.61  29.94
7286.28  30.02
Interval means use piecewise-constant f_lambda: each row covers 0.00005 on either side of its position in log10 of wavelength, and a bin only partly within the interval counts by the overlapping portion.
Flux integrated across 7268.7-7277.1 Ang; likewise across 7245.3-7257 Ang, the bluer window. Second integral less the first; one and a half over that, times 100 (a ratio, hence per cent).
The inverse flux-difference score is 1.5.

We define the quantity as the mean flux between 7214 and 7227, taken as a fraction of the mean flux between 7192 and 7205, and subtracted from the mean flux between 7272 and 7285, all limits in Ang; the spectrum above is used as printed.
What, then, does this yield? 28.7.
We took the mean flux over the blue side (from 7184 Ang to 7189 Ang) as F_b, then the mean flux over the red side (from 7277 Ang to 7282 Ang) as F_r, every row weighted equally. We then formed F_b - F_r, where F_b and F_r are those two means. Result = -0.40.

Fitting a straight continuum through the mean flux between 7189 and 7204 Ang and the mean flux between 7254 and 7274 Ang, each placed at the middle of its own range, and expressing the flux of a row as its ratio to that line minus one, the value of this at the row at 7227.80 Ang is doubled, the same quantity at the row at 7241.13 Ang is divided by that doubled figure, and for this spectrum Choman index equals -0.04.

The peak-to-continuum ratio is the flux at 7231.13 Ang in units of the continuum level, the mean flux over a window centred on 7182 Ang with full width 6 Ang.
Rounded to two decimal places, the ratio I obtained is 1.01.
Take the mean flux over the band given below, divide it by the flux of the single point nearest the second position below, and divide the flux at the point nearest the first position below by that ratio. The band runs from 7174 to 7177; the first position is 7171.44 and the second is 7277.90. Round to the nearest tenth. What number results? 30.6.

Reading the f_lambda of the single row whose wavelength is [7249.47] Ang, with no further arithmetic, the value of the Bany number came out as 30.2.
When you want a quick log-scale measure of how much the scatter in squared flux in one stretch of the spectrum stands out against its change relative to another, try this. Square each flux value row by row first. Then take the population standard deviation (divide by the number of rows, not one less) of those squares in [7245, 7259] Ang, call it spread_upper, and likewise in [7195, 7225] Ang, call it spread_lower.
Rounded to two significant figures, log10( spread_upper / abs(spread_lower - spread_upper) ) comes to 1.0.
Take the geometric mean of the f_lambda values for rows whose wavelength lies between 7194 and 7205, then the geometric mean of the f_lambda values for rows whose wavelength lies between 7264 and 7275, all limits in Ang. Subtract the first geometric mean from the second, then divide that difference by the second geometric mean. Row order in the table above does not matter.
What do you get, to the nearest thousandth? 0.000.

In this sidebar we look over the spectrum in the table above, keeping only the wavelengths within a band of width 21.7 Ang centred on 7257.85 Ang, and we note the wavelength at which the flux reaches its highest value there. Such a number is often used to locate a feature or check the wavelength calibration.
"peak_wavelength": 7254.48 Ang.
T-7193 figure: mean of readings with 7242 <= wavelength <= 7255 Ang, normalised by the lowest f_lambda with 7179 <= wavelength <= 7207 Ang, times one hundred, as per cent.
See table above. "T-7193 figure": 105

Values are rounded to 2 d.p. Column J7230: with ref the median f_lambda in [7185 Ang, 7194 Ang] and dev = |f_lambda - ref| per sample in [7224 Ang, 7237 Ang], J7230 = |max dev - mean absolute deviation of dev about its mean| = 0.66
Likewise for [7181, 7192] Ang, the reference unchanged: 0.92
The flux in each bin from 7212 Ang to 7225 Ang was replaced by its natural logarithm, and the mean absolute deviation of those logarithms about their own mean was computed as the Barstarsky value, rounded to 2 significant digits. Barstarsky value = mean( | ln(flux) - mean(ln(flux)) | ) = 0.0077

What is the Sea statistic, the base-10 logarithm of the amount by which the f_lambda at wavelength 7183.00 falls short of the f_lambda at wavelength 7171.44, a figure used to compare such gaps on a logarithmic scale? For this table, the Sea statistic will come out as 0.19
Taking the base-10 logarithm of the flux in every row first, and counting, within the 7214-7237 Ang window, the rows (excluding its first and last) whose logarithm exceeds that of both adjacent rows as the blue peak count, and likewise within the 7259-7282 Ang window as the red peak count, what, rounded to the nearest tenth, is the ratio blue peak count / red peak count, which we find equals 1.0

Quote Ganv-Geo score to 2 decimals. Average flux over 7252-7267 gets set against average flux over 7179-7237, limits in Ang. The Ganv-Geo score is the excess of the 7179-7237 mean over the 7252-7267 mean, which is -0.16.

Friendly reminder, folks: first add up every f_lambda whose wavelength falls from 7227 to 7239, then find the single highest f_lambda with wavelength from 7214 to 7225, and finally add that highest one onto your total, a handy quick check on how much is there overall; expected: 242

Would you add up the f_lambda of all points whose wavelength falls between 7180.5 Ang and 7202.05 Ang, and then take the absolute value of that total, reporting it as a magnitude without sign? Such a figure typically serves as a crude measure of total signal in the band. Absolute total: 388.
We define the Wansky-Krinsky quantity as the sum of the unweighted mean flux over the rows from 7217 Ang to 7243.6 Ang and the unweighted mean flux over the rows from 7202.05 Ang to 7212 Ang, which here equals 60.2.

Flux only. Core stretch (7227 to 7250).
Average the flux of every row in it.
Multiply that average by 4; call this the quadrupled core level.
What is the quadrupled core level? 120.7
